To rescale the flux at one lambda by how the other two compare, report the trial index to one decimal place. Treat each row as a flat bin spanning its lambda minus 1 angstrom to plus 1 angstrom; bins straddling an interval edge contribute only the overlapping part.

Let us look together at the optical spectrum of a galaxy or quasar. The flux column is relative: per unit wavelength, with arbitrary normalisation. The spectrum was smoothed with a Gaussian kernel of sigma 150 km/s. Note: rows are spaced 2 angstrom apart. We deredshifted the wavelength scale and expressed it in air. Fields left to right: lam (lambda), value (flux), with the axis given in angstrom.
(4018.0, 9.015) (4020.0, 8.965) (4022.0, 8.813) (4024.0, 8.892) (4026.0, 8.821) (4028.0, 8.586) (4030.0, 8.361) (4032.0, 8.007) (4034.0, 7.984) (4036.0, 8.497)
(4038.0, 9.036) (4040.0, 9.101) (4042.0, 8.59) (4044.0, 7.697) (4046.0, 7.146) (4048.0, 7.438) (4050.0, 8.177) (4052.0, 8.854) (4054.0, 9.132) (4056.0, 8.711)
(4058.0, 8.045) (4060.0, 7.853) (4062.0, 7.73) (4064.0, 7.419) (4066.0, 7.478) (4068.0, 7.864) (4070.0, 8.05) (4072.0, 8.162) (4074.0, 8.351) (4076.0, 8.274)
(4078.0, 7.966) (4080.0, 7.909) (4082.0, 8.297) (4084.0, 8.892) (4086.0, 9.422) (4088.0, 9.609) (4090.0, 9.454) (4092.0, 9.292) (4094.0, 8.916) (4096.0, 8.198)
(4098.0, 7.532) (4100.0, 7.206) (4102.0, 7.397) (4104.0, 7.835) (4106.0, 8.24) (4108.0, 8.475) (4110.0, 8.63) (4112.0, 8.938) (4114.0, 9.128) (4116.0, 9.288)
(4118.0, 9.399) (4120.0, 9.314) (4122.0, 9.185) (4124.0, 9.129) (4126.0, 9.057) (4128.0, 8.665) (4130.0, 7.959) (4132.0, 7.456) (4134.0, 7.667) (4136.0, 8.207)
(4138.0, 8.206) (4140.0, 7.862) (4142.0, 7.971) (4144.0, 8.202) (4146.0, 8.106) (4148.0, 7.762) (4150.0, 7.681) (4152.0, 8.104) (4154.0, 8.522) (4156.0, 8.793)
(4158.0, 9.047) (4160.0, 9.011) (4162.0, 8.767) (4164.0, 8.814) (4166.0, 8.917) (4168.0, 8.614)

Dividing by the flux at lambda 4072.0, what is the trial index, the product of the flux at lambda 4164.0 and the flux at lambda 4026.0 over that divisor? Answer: 9.5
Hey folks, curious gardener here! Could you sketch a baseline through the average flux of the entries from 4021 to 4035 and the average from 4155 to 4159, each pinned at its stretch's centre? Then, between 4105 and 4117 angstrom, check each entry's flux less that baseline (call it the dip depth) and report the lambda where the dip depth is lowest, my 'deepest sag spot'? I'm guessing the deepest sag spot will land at 4106.0 angstrom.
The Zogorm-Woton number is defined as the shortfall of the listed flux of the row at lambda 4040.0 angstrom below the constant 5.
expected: -4.10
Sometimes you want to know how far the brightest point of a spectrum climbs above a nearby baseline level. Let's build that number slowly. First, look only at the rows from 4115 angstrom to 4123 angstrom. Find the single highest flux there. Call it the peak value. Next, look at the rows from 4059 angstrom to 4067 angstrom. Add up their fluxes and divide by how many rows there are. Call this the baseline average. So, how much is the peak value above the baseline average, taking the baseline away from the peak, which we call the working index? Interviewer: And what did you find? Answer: 1.8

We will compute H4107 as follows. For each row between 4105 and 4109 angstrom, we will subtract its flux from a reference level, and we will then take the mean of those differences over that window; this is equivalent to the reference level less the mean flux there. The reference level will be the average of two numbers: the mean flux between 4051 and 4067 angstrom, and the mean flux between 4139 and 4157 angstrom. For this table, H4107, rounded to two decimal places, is -0.23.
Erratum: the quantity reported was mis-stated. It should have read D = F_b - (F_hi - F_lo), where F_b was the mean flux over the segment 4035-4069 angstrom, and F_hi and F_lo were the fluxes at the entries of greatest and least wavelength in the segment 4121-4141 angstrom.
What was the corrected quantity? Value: 9.5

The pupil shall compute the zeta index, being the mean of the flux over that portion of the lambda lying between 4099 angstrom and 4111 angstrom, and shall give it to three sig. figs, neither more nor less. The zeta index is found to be 7.96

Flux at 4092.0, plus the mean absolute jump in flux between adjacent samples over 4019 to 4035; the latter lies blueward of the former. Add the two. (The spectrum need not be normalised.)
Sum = 9.5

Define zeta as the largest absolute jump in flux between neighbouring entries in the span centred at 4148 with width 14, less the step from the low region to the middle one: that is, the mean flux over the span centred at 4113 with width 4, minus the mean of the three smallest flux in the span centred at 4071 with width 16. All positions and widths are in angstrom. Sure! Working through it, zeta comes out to -1.0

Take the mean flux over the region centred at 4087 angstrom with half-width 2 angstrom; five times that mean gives 48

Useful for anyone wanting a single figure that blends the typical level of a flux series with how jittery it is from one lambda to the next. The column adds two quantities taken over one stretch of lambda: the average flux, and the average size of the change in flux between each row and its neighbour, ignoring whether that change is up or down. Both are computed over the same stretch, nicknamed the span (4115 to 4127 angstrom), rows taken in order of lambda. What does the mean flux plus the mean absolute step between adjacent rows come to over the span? 9.3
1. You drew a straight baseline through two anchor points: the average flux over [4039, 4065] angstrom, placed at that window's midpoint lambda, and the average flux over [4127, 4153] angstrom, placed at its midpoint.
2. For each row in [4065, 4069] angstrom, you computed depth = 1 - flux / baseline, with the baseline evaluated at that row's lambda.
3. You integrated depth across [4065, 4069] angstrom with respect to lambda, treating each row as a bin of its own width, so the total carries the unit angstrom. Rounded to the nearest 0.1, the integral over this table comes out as 0.2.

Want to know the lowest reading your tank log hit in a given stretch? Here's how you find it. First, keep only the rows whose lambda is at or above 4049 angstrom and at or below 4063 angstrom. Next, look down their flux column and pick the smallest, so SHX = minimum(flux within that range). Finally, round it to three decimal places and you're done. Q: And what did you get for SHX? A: 7.730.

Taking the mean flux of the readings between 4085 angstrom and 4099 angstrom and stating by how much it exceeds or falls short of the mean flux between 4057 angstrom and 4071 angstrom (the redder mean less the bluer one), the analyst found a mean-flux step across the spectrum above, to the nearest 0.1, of 1.1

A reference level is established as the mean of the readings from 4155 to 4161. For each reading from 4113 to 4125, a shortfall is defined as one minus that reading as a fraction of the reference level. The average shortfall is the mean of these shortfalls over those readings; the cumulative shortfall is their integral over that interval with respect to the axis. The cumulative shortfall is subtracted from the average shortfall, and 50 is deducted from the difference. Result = -49.6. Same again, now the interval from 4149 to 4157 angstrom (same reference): -50.5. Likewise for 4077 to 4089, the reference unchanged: -50.3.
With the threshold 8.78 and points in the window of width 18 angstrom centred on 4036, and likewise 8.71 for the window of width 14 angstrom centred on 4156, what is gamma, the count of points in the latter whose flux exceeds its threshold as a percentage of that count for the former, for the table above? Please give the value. 200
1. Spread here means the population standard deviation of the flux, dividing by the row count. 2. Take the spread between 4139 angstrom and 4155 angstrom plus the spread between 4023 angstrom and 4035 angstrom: 0.61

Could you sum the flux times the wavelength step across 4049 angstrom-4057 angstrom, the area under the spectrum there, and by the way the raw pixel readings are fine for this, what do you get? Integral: 70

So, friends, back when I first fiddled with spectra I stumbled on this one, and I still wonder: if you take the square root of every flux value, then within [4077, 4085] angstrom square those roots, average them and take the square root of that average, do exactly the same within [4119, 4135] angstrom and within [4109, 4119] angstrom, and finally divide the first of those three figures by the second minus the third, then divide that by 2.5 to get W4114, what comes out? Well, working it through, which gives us -13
